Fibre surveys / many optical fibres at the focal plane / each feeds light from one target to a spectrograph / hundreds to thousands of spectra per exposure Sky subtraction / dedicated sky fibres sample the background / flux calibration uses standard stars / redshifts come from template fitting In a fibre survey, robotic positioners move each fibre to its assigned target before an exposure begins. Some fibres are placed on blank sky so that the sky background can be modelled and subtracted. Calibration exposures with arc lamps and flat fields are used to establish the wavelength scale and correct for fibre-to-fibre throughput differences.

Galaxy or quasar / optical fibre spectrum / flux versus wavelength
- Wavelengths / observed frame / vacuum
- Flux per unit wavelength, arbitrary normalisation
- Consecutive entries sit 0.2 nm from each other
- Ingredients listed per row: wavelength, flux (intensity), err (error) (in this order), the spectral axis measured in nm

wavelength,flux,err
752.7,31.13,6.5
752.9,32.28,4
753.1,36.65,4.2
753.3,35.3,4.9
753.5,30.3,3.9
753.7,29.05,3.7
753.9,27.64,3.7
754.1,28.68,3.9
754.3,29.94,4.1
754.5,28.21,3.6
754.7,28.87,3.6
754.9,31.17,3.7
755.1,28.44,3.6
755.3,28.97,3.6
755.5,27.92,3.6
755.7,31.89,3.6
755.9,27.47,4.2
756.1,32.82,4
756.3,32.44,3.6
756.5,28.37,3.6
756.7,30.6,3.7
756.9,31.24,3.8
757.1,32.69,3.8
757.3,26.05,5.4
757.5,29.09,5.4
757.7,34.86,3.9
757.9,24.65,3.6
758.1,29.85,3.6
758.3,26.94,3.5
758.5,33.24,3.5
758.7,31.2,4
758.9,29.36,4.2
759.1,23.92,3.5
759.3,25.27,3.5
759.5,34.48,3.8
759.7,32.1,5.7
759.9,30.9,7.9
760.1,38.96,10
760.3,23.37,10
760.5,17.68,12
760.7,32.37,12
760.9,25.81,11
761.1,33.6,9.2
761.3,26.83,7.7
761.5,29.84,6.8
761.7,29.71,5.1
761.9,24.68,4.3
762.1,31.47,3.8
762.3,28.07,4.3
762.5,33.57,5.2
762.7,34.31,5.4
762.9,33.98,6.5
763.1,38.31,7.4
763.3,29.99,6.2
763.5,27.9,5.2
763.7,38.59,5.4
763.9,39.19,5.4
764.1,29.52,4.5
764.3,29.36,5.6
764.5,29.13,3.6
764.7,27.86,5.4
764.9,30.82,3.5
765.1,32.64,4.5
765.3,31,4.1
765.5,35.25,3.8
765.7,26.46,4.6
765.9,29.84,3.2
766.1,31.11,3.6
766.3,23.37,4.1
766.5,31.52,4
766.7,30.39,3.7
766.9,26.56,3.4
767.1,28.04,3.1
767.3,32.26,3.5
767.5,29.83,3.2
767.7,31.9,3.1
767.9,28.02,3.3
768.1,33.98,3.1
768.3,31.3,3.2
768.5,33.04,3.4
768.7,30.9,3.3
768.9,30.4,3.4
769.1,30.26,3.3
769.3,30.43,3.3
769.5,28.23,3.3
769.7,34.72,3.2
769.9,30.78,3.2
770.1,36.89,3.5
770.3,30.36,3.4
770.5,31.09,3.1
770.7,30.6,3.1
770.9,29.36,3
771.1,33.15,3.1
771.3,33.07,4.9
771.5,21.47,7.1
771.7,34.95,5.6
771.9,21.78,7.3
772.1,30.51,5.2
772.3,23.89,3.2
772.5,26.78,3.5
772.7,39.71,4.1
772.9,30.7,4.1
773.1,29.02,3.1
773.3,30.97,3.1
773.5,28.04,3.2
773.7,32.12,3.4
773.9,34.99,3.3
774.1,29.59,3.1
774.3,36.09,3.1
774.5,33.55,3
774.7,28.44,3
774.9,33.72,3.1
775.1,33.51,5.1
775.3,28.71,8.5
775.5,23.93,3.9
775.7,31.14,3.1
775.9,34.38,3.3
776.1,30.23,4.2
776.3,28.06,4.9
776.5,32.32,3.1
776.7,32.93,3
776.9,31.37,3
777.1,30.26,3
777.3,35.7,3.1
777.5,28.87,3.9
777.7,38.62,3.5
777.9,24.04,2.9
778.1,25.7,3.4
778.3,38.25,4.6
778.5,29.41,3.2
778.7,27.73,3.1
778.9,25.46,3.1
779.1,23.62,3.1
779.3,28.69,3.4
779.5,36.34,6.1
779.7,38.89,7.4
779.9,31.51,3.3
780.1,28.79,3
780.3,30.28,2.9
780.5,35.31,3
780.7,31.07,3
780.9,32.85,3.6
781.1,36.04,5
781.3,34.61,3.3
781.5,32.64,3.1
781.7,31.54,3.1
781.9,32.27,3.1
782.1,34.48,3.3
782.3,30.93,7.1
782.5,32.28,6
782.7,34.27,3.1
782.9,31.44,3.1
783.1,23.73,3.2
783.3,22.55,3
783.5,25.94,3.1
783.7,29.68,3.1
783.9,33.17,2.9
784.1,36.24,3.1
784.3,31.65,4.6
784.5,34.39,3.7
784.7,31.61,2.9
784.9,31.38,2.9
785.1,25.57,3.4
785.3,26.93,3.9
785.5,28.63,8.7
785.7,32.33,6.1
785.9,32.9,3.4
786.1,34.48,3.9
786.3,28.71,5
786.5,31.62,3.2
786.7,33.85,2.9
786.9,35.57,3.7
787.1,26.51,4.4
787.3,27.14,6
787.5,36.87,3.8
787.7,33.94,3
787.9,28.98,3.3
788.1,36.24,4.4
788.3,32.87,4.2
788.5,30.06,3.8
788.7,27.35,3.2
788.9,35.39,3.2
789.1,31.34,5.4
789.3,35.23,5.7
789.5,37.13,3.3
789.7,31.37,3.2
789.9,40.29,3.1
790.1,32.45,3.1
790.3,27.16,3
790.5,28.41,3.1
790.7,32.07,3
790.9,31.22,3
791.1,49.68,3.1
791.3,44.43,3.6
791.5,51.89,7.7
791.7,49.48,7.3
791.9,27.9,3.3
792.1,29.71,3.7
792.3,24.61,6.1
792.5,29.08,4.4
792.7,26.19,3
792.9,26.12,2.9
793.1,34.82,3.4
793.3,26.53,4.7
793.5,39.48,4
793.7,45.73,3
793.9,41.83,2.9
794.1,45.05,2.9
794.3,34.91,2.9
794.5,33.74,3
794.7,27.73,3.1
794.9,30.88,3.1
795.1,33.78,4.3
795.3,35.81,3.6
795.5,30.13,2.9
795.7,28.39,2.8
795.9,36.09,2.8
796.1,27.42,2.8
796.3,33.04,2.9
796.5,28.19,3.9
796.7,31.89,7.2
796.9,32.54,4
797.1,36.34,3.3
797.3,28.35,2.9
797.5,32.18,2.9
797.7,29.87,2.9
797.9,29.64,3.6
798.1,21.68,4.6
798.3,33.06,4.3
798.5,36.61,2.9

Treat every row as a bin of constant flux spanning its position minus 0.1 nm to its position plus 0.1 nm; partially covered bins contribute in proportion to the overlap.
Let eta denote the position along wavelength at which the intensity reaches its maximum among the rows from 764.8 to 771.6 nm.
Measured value 770.1 nm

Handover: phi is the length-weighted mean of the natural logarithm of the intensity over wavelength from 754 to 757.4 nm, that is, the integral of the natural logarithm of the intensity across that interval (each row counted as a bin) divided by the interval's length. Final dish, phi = 3.39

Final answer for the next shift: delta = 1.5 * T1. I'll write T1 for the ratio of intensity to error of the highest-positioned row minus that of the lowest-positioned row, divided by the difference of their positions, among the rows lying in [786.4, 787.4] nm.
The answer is -10.0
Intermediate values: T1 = -7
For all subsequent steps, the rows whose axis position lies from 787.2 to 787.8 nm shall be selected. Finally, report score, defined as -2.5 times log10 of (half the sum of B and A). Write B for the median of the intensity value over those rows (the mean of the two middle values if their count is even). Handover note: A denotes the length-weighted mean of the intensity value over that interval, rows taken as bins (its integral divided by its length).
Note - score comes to -3.81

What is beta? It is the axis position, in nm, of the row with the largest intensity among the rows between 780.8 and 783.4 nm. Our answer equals 781.1 nm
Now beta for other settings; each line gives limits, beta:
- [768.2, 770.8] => 770.1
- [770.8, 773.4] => 772.7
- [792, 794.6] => 793.7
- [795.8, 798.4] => 797.1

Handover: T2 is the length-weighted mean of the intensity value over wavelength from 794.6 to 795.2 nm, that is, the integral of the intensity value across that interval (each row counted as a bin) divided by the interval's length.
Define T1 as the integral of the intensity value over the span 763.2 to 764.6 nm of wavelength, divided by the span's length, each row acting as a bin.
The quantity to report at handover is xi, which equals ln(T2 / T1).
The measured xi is -0.04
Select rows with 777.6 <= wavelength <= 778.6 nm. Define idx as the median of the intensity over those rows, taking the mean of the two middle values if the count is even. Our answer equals 29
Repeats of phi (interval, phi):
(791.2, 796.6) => 3.51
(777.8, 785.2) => 3.42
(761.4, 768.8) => 3.42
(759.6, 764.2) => 3.42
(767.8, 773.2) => 3.41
